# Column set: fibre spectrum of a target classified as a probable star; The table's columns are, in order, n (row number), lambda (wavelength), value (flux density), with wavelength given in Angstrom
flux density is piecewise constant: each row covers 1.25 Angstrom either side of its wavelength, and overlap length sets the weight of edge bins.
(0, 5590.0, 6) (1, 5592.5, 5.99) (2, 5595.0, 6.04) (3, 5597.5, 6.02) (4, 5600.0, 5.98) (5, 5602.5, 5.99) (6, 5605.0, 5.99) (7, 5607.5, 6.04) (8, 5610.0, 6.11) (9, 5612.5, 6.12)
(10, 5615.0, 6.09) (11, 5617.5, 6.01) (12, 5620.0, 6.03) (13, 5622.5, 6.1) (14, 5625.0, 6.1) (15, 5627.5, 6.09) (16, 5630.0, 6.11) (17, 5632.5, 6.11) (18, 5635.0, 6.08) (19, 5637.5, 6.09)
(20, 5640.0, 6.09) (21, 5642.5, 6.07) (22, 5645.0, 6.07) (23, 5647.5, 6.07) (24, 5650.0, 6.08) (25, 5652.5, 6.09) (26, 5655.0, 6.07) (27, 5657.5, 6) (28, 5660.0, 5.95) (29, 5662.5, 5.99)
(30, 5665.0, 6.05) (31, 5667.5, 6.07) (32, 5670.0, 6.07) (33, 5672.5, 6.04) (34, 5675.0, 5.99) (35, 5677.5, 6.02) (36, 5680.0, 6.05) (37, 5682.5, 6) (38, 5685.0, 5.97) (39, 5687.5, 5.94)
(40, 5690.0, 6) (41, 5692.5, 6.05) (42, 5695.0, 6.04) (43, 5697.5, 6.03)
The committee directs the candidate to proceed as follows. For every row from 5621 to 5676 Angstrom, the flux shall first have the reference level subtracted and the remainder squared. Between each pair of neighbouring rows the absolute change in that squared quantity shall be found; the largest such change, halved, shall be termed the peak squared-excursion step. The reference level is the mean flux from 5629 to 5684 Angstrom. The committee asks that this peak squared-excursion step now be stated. 0.0039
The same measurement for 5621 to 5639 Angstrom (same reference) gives 0.0013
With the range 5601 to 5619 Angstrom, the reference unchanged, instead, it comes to 0.0019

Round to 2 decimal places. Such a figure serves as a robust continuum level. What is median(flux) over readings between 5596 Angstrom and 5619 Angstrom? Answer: 6.02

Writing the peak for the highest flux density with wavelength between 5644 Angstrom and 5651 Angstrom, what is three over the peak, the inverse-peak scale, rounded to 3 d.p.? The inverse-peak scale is 0.493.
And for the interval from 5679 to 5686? 0.496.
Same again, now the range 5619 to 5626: 0.492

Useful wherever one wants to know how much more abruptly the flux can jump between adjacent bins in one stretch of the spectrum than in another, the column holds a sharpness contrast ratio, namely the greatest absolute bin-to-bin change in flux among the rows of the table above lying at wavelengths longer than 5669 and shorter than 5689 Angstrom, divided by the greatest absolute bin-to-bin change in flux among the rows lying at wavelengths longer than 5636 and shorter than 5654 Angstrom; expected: 2.5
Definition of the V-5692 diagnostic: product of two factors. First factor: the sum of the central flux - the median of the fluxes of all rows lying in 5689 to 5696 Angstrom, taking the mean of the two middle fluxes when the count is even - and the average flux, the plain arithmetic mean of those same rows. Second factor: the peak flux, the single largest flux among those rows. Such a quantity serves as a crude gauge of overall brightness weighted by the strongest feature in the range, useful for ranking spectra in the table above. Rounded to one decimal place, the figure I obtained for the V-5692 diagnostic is 73.0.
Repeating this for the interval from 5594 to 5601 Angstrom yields 72.7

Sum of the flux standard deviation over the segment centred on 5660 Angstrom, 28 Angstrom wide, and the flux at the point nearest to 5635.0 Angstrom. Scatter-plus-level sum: 6.12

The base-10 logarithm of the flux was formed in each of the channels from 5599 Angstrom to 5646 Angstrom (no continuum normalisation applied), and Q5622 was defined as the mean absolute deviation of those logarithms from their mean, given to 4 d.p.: 0.0027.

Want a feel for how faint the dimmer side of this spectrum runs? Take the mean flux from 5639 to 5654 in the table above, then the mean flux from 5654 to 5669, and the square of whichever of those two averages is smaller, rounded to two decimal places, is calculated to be 36.26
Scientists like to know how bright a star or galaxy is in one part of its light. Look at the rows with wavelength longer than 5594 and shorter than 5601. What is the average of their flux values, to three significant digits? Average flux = 6.01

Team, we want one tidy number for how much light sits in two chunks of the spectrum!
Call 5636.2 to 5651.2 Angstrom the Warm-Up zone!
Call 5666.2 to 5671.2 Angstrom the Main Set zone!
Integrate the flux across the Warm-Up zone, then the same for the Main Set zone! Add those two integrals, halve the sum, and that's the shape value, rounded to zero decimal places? 61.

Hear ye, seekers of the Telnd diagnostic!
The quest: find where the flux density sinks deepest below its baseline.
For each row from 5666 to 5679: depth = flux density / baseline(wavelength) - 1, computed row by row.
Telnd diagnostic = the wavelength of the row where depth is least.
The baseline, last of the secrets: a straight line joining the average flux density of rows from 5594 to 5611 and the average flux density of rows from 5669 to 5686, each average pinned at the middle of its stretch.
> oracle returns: 5675.0 Angstrom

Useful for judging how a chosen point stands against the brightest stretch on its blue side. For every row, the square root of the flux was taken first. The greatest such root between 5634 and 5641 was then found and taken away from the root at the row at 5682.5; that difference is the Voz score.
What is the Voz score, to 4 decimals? -0.0183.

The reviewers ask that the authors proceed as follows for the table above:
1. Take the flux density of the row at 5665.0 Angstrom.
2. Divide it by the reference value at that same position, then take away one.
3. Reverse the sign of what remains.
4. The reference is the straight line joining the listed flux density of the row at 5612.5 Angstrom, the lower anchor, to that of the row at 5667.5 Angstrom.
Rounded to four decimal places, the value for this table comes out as 0.0037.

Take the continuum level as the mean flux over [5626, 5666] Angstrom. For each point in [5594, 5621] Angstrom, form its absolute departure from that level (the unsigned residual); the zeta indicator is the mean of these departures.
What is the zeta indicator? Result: 0.049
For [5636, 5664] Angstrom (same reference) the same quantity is 0.034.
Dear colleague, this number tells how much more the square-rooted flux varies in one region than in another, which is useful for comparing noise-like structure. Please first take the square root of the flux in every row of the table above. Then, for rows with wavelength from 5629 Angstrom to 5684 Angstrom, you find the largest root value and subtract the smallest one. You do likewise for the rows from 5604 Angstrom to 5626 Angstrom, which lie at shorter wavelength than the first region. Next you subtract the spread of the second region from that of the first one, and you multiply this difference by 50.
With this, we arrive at 0.3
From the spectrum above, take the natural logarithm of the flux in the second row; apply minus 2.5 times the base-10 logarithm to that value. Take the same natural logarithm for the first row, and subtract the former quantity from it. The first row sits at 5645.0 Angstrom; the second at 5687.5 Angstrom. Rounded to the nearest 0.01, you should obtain 2.43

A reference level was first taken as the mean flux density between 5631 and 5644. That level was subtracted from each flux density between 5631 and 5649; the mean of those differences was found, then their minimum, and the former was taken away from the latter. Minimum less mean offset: -0.01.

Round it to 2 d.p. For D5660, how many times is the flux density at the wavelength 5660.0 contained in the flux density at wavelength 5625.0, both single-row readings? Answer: 1.03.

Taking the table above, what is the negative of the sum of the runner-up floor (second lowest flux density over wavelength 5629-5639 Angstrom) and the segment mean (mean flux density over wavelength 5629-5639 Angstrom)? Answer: -12.2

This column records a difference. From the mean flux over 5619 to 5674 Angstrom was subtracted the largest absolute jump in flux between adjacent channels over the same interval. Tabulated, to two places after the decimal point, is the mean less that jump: 5.99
